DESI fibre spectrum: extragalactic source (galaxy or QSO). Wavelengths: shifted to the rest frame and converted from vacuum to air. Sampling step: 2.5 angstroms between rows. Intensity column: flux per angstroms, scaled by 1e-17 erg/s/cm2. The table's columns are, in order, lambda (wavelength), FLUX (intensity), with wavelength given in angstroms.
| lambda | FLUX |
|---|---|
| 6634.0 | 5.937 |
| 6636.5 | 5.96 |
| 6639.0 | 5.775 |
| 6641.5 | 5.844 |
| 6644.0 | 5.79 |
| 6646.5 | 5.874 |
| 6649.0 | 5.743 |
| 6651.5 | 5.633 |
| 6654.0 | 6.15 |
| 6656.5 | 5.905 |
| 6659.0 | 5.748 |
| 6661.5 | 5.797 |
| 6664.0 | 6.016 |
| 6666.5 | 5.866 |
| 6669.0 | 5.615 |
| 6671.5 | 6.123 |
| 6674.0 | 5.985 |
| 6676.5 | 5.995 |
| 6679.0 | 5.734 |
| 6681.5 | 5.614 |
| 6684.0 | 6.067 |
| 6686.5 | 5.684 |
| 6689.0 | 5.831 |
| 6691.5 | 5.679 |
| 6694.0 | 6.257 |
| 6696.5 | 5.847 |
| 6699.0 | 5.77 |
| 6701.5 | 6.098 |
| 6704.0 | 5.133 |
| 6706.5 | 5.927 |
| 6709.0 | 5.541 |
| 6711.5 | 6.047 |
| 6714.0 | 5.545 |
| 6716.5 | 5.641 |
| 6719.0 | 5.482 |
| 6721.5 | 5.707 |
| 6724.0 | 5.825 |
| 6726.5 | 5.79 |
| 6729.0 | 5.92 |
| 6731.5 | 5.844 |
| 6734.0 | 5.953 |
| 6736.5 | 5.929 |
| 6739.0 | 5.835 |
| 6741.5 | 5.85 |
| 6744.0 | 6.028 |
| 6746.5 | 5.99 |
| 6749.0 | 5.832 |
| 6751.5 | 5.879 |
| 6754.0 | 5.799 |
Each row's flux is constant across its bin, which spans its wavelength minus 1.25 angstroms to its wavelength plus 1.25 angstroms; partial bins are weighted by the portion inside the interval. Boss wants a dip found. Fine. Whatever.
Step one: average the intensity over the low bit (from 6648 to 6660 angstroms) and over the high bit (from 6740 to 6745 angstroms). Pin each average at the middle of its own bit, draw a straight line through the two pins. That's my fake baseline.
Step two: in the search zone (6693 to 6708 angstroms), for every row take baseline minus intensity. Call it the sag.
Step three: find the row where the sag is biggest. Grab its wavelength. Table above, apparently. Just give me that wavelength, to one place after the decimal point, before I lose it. 6704.0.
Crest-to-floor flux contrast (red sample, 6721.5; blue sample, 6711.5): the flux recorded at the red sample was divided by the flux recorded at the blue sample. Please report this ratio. 0.94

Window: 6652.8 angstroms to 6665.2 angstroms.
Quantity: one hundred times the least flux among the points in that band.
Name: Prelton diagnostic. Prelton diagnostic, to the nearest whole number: 575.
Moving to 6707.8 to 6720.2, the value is 548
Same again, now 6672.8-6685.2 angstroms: 561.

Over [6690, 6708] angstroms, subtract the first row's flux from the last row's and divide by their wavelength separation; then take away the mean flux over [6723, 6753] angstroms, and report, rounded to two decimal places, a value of -5.87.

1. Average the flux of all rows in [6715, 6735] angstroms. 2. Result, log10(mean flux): 0.761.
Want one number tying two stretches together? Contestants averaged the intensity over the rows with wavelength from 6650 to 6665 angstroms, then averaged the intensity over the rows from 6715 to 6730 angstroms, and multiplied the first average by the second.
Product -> 33.6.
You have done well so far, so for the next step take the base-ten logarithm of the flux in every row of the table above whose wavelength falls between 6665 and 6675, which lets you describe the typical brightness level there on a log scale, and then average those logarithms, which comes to 0.770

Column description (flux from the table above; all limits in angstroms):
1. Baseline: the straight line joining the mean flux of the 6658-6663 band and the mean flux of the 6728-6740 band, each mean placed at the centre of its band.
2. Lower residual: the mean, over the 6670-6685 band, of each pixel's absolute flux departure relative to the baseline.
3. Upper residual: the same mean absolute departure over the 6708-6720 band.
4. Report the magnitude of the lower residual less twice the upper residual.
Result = 0.37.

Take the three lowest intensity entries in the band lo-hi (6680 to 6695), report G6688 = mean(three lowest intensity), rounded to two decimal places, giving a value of 5.66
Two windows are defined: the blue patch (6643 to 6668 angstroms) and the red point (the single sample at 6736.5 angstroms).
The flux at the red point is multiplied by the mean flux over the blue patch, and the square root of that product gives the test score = 5.890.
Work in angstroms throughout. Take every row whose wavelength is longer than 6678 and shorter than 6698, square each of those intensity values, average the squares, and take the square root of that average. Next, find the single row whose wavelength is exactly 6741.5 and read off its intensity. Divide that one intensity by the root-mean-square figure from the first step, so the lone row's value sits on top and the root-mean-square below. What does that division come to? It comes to 1.00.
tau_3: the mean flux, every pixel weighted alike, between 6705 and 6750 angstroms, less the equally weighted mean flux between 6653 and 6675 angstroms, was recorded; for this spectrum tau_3 -0.096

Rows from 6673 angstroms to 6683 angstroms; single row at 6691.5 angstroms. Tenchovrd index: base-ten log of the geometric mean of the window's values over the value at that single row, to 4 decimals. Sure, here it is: 0.0114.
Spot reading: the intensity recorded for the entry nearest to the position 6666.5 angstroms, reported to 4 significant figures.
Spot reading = 5.866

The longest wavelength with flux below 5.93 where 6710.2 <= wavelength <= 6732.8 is 6731.5 angstroms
